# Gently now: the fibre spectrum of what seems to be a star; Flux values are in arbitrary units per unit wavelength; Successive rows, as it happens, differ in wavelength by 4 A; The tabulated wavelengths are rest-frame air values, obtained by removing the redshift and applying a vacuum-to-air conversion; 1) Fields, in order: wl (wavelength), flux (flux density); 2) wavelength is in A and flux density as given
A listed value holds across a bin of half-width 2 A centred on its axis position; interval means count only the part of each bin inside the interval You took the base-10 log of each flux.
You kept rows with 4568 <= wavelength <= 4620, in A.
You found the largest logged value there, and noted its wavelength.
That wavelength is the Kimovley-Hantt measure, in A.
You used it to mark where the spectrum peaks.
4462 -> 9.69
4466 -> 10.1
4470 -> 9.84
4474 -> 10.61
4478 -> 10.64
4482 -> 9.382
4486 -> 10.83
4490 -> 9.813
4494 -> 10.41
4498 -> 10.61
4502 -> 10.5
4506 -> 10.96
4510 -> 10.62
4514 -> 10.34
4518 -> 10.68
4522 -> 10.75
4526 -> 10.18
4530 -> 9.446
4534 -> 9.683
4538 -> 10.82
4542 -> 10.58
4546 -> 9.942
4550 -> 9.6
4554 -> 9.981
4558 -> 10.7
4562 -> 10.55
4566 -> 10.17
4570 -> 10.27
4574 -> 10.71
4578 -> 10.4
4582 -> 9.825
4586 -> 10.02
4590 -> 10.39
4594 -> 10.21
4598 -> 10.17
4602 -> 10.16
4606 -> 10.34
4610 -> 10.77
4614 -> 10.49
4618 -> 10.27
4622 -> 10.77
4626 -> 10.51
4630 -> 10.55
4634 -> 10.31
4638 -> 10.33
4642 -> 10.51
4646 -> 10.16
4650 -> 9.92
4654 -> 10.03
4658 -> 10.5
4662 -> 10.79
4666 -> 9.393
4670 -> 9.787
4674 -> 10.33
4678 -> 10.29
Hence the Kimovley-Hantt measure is 4610 A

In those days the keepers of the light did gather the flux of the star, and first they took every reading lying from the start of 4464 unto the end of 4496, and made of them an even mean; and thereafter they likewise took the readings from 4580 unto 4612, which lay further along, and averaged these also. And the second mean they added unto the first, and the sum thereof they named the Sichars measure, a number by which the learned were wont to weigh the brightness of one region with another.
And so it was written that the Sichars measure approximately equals 20.4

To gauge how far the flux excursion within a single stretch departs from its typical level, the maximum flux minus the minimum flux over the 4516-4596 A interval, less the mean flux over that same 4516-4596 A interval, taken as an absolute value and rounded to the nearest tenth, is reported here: 8.9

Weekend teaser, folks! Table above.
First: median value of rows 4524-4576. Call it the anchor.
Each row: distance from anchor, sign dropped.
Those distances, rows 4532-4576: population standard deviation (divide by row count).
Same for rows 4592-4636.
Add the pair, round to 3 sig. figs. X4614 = 0.404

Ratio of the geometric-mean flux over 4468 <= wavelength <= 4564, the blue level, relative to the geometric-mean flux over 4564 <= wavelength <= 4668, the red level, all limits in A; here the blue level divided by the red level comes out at 1.00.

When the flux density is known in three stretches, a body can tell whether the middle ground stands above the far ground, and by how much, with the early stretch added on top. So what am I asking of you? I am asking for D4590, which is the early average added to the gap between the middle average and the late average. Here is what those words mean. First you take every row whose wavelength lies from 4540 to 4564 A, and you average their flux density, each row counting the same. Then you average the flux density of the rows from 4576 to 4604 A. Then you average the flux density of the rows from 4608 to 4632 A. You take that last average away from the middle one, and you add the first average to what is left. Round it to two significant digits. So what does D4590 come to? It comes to 9.8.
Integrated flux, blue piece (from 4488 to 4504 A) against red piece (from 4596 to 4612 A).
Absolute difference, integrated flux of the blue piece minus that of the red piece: 0.4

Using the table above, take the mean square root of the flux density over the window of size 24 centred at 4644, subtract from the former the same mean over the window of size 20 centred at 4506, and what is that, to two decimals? -0.06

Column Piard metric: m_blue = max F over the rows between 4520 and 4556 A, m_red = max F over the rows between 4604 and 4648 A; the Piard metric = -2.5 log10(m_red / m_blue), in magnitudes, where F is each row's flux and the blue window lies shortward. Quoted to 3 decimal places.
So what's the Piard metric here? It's 0.005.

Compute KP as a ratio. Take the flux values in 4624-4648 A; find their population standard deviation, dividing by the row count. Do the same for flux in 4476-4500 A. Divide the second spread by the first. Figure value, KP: 3.7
